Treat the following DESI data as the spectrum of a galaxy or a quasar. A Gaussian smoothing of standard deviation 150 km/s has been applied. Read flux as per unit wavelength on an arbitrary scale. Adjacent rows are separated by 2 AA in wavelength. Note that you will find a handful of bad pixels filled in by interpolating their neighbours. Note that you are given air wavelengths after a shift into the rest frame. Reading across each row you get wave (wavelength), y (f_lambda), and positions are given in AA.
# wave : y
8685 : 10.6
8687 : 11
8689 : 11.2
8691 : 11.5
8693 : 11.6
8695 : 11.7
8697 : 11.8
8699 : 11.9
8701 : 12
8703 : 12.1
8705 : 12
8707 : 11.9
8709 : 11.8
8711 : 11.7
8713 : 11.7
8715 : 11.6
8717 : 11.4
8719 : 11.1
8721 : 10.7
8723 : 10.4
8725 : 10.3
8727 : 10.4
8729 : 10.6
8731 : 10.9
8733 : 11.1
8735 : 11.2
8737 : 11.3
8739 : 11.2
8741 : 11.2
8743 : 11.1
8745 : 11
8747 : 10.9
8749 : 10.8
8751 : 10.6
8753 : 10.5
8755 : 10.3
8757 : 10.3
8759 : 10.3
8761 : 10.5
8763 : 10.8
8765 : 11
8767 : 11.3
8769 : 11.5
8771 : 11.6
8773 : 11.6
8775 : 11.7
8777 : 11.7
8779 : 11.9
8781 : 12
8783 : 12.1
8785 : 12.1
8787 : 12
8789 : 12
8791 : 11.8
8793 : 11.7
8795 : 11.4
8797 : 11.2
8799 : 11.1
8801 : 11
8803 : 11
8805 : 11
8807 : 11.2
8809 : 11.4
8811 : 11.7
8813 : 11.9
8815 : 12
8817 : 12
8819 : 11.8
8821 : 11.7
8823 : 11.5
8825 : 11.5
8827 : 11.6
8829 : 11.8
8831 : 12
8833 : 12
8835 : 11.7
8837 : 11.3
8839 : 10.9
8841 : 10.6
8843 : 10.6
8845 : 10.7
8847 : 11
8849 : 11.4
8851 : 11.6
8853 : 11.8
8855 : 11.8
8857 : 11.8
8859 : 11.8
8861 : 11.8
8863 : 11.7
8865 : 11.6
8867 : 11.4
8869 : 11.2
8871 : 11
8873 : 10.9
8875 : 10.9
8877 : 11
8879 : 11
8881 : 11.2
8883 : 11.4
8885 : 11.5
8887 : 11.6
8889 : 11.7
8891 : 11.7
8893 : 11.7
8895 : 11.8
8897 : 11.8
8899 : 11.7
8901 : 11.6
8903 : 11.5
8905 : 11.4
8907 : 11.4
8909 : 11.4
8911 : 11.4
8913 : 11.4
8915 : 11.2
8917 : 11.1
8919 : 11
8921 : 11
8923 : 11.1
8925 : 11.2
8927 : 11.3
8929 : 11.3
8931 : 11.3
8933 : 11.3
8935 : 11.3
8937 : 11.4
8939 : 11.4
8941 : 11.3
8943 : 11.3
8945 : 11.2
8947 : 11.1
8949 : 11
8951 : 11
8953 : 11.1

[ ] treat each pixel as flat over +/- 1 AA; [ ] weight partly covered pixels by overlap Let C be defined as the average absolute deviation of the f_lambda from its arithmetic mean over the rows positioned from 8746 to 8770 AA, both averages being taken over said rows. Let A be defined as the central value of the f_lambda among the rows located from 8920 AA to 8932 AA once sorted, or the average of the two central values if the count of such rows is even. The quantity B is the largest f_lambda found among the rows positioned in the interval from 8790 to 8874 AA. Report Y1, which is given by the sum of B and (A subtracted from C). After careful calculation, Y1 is 1.07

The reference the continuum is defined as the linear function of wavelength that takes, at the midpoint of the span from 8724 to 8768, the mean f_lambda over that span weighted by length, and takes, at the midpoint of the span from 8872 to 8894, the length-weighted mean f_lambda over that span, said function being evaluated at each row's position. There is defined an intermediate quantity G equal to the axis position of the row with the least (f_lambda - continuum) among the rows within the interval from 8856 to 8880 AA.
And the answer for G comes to 8875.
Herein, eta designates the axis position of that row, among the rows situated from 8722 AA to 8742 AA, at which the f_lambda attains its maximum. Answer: 8737 AA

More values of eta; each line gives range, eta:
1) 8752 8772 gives 8771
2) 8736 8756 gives 8737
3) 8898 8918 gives 8899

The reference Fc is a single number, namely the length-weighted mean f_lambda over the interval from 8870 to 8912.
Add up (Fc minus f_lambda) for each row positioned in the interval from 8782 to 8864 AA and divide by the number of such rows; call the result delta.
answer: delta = -0.13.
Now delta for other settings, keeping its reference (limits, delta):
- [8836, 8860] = 0.13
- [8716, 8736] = 0.60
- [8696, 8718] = -0.40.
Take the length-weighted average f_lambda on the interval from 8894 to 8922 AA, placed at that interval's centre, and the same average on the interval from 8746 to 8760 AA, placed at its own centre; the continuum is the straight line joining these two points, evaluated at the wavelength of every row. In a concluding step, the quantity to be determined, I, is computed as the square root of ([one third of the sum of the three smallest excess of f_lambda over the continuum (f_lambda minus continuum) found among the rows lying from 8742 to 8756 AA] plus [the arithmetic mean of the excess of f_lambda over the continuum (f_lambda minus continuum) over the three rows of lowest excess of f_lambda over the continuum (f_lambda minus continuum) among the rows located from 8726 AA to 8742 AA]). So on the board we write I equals 0.42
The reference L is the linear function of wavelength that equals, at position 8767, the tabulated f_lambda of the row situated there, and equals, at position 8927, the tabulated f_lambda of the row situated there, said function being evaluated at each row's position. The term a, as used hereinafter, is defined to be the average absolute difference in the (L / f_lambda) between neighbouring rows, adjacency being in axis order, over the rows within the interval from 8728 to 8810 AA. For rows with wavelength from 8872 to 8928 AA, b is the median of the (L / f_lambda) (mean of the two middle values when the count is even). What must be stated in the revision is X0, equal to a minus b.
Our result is -0.98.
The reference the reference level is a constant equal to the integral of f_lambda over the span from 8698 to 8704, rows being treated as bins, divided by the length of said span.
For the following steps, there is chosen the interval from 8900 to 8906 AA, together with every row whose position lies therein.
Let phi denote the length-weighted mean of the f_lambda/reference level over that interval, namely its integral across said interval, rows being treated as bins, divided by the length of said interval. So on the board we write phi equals 0.96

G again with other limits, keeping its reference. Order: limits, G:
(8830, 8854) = 8843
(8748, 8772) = 8759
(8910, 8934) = 8921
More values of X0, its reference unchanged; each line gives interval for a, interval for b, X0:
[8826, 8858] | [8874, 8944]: -0.97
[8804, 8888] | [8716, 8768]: -1.03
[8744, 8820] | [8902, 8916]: -0.98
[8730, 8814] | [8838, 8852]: -1.03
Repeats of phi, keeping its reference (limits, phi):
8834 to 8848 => 0.91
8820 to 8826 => 0.96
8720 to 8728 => 0.87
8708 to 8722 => 0.95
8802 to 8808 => 0.92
